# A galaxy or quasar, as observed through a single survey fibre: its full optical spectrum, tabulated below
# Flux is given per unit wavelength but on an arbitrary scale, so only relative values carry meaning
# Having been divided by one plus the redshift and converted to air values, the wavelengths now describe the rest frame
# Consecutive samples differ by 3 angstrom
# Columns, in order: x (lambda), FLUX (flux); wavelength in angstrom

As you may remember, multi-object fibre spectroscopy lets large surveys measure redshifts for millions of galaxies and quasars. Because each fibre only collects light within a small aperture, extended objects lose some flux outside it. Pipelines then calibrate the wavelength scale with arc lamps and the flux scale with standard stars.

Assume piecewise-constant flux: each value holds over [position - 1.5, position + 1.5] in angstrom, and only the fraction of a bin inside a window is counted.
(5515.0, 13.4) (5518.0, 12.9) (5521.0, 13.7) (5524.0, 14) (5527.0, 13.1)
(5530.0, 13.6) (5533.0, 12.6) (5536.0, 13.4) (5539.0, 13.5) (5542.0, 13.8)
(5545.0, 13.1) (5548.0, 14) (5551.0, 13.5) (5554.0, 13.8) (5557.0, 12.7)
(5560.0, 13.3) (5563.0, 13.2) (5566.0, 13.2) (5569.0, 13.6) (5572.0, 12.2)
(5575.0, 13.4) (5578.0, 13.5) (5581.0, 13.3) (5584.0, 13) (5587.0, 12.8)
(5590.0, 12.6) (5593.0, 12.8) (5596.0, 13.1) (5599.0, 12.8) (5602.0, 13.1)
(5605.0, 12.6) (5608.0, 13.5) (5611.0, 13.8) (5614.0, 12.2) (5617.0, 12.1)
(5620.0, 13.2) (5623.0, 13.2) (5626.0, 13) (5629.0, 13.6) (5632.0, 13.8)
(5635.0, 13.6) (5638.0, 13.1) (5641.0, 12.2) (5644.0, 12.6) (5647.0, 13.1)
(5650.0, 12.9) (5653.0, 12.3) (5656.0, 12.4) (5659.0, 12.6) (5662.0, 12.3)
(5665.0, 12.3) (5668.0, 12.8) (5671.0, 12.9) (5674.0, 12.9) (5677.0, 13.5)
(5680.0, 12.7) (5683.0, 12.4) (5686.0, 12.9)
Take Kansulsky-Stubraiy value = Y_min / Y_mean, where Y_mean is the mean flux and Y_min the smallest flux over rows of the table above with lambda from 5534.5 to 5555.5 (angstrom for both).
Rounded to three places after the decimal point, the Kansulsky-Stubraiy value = 0.964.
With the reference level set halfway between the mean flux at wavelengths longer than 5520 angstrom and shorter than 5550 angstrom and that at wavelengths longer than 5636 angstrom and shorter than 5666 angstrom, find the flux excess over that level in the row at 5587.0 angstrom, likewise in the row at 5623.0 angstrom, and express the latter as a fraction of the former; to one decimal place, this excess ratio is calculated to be -0.7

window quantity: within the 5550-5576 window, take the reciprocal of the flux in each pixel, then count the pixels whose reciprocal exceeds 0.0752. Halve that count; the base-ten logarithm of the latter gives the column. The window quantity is 0.30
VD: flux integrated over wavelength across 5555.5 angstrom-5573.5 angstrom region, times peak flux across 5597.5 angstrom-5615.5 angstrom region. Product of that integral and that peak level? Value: 3237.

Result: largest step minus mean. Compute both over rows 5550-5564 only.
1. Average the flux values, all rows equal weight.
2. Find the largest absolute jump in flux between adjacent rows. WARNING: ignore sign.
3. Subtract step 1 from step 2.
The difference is -12.2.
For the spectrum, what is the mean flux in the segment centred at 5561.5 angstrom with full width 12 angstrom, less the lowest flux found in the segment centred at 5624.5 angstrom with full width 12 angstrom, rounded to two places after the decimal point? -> 0.10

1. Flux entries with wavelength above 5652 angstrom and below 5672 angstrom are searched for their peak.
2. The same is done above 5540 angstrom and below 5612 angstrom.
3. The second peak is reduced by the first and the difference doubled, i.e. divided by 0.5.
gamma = 2.20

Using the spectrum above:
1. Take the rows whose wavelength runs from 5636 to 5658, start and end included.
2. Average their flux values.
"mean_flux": 12.7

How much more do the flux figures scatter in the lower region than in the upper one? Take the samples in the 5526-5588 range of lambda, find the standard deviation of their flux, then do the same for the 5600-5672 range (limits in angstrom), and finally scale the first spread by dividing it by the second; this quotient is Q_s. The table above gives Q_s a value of 0.82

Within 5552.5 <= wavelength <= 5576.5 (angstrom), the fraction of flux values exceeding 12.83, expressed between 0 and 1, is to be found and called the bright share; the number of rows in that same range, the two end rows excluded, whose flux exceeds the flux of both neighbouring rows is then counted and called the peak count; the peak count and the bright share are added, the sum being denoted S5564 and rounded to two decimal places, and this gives 2.75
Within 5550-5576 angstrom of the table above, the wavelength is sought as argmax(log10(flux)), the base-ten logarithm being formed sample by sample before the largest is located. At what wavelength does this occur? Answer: 5554.0 angstrom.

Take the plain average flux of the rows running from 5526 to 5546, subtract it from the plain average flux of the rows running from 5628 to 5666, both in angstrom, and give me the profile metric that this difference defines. -0.5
